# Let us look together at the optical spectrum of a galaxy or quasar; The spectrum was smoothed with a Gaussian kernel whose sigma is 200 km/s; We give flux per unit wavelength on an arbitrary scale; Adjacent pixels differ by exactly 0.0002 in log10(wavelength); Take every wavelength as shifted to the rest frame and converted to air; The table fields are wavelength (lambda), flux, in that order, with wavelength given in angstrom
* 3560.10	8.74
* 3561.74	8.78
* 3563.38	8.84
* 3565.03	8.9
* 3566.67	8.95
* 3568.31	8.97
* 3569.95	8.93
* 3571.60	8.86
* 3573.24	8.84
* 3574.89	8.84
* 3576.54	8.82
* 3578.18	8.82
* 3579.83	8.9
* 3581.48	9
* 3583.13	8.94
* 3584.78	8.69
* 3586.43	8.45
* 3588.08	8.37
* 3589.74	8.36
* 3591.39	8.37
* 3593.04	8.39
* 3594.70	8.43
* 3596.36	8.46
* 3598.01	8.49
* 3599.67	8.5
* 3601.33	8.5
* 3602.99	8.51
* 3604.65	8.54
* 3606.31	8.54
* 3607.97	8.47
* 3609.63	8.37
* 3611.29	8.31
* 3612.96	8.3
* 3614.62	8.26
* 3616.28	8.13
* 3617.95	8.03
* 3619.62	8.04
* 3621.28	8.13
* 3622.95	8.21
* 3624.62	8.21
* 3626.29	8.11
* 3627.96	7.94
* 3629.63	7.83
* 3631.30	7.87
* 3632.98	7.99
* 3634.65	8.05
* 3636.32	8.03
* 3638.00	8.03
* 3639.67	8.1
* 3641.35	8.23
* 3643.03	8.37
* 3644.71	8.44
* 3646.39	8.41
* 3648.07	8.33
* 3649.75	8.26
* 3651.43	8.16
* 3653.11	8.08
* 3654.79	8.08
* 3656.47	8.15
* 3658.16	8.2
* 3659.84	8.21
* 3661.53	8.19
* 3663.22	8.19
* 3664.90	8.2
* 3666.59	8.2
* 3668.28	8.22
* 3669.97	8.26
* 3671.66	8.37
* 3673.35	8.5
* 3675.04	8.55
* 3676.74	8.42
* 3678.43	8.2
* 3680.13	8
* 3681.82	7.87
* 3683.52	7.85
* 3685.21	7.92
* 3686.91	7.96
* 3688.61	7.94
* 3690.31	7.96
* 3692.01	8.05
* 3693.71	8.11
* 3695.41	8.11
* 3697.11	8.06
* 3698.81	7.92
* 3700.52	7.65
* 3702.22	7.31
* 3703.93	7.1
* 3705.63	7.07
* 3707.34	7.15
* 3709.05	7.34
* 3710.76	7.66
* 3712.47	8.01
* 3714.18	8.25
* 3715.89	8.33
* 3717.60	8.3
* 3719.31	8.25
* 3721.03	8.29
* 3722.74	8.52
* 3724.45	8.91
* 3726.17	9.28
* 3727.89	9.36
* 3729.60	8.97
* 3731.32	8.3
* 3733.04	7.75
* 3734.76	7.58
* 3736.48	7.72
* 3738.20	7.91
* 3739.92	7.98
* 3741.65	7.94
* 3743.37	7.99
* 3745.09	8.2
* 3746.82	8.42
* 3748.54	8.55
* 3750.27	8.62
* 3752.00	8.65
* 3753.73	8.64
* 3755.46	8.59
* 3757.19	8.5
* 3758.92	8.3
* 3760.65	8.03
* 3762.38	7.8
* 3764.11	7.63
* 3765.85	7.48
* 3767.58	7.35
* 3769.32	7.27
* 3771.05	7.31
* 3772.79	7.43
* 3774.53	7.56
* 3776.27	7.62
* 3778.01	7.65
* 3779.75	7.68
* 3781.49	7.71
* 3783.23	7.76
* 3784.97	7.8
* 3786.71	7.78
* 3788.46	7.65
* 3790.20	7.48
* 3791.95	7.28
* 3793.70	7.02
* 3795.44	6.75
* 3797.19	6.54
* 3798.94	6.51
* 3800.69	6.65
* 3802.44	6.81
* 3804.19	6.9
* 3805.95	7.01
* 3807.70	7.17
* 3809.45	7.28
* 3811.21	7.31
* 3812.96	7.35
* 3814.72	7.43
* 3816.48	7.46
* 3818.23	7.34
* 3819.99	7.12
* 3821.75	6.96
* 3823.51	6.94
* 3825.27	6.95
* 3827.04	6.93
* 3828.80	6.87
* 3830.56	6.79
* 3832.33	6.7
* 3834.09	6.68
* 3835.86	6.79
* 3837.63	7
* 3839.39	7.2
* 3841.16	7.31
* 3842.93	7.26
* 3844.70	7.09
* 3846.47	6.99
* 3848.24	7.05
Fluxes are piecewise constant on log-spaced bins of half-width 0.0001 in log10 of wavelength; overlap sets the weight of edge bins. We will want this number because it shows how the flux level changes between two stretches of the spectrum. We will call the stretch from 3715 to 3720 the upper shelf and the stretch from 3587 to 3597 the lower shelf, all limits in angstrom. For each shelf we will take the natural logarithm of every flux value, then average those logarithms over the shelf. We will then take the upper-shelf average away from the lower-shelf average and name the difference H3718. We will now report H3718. 0.01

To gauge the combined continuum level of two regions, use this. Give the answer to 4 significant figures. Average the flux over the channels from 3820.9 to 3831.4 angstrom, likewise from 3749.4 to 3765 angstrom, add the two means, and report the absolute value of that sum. 15.21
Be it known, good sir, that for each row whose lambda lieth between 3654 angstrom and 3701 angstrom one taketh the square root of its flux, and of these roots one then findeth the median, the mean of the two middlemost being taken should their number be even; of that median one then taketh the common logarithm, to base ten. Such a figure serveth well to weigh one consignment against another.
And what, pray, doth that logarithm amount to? 0.4550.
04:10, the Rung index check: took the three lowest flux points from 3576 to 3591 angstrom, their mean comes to 8.4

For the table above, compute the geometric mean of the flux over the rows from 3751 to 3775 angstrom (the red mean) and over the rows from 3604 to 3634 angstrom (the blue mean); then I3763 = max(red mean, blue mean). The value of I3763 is 8.18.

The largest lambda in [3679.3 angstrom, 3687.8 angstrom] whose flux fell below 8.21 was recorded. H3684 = 3686.91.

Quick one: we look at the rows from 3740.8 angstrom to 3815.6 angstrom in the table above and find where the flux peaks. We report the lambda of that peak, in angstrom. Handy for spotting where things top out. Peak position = 3752.00 angstrom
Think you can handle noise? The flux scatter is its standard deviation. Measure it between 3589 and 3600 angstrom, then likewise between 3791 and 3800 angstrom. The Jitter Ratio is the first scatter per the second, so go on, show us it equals 0.2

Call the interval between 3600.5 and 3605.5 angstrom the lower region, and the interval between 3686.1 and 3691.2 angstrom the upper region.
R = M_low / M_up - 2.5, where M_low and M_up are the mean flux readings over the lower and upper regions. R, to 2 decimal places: -1.43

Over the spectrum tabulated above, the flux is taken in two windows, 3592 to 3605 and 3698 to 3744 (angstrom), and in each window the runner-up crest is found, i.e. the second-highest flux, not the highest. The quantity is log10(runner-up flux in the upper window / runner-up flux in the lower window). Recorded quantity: 0.038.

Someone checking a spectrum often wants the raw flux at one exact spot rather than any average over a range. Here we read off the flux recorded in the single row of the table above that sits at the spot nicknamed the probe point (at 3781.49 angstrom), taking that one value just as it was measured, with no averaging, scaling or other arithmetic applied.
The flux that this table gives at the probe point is 7.71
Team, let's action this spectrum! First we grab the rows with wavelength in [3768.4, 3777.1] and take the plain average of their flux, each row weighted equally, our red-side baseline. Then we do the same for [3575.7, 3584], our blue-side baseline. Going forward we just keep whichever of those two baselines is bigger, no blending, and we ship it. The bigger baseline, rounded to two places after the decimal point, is 8.90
